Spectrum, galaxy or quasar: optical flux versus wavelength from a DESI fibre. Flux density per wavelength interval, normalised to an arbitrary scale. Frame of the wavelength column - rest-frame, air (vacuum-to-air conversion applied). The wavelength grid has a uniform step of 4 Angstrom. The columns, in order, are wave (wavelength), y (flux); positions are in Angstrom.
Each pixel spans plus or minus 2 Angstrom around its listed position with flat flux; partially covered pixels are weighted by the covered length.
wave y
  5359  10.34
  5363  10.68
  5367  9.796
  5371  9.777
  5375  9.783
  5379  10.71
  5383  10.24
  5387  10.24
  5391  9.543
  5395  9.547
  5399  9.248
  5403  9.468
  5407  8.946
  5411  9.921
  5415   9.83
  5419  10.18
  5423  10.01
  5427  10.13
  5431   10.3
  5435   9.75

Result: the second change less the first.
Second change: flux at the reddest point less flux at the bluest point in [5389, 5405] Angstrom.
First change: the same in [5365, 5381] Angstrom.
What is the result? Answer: -1.0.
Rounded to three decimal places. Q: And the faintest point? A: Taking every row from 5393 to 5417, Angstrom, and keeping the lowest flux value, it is 8.946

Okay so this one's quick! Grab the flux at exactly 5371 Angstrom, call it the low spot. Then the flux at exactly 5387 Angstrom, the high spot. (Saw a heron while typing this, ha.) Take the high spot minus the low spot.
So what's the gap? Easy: 0.46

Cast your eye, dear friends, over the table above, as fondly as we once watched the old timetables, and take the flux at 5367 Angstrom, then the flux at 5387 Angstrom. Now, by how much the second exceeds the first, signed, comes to 0.44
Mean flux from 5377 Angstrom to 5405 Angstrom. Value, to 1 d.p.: 9.9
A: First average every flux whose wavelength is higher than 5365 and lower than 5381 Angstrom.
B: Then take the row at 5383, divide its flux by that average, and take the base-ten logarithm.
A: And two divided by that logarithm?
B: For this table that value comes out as 209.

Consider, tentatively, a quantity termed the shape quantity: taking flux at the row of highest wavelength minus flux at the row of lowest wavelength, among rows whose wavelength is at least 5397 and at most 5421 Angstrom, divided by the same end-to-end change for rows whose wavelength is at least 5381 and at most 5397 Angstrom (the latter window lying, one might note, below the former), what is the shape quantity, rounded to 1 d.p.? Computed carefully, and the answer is -1.3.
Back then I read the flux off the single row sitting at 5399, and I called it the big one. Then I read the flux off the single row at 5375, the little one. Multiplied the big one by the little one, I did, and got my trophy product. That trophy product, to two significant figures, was 90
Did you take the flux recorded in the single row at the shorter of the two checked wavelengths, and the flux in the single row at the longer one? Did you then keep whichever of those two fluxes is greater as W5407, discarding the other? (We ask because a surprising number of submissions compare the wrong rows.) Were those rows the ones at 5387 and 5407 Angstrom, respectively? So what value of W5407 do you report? 10.24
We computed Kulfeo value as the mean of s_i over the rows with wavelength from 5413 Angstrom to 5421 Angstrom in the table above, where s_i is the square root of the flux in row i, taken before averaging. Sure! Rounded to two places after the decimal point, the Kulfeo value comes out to 3.16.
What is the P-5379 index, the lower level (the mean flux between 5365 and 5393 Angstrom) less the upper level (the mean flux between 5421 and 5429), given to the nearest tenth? -0.1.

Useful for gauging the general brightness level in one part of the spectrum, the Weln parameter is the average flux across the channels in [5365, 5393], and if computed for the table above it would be 10.0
